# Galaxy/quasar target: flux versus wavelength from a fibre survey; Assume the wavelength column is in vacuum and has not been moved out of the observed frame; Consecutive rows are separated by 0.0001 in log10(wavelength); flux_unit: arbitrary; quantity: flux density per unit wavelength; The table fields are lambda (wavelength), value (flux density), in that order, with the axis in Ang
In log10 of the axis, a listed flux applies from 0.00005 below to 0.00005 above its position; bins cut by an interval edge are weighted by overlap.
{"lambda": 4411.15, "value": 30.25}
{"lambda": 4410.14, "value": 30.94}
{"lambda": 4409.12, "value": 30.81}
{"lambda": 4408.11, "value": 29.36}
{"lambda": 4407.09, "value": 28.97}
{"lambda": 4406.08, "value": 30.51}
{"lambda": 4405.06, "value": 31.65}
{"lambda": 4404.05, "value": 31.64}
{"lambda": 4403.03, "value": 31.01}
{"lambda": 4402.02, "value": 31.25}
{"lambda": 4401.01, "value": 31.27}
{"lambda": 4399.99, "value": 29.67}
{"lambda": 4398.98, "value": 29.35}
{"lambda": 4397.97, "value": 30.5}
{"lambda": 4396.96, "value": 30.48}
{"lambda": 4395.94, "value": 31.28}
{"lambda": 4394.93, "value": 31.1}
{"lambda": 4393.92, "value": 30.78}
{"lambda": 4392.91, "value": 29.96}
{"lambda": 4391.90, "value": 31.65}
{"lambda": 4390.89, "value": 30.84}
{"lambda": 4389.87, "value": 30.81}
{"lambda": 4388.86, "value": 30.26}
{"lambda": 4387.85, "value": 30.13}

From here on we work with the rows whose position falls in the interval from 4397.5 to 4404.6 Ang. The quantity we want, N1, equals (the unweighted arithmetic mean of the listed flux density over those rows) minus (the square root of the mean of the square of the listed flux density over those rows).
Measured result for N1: -0.011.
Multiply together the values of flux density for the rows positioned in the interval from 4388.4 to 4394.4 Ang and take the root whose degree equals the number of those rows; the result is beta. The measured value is 30.7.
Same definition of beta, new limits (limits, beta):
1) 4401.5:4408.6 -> 30.6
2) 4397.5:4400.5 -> 29.8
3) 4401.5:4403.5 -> 31.1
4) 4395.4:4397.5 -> 30.9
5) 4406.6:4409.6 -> 29.7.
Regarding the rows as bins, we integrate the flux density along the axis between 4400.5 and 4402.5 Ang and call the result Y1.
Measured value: 62.5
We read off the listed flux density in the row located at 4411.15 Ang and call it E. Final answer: 30.25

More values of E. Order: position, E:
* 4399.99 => 29.67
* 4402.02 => 31.25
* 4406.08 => 30.51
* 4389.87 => 30.81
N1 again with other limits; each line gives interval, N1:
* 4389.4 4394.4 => -0.005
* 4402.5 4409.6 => -0.015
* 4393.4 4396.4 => -0.001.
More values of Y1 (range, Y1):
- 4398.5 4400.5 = 59.0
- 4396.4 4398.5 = 64.0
